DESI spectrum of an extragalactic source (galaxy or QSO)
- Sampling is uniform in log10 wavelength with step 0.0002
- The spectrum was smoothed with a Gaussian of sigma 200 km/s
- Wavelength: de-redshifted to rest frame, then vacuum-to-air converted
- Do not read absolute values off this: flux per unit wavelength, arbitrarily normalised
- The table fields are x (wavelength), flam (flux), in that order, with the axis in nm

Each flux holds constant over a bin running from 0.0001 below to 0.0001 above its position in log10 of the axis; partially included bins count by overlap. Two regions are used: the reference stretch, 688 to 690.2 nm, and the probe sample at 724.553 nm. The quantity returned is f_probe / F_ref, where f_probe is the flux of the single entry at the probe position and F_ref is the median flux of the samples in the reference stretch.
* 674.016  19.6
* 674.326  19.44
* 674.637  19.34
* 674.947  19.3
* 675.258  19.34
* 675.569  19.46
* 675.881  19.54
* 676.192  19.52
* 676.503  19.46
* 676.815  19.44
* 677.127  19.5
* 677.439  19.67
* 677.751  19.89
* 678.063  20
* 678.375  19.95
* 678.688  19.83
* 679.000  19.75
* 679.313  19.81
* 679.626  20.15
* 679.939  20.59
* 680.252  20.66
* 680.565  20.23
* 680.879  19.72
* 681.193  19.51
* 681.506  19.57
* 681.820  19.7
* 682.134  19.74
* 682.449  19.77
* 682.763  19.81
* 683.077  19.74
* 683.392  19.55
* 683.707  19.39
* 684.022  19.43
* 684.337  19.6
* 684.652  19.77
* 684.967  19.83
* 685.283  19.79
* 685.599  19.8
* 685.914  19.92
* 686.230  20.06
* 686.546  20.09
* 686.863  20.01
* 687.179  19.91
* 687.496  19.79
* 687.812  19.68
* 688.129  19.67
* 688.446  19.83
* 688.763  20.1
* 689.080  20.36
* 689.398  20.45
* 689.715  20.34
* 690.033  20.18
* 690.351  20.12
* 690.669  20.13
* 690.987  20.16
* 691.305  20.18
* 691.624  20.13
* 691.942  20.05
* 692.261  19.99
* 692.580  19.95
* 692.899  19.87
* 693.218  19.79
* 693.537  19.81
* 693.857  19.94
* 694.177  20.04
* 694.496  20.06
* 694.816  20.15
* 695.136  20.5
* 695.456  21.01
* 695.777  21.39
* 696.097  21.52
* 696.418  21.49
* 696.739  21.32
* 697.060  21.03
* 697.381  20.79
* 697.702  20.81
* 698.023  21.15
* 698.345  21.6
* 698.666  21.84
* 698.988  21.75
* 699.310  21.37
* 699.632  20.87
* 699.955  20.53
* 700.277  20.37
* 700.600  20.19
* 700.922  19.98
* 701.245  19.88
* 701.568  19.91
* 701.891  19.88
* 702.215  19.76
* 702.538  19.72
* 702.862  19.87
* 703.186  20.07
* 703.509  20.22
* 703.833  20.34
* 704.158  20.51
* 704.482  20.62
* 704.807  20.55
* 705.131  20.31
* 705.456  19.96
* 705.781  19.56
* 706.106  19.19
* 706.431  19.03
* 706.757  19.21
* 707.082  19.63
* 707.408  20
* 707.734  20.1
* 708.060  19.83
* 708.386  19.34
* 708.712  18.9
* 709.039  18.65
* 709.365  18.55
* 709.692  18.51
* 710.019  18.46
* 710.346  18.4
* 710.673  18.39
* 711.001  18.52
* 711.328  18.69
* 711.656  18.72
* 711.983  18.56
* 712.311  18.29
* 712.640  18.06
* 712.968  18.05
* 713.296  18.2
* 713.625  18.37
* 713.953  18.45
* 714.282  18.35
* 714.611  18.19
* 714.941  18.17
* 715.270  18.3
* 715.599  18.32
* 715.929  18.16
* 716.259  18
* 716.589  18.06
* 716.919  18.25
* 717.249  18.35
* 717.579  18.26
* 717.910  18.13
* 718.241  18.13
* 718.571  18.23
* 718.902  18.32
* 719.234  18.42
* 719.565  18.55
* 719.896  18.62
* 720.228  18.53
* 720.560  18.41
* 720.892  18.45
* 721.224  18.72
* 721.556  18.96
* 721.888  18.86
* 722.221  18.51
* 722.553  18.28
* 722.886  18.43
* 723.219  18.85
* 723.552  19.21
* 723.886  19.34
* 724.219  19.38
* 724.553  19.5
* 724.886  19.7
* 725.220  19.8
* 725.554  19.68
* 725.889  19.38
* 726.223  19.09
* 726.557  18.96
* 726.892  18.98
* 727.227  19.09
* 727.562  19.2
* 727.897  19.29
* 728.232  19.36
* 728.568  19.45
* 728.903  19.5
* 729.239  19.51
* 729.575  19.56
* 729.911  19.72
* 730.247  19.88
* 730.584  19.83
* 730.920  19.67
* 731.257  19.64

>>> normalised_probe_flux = 0.966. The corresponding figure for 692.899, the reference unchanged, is 0.985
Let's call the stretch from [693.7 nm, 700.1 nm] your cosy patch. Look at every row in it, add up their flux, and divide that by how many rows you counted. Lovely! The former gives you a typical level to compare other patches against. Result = 21.0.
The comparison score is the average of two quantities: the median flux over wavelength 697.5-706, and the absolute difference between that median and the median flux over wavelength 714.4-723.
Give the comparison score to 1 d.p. 11.2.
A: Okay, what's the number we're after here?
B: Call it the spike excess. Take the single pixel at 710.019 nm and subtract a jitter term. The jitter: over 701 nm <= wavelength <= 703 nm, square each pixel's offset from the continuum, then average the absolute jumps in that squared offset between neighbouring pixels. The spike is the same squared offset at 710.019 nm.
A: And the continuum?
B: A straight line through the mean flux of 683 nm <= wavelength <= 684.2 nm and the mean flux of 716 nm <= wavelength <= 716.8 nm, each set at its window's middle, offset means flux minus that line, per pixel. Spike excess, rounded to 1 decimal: -0.1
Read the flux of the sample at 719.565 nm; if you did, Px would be 18.55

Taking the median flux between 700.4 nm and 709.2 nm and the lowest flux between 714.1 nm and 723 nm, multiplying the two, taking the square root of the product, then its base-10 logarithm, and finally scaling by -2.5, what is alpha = -3.19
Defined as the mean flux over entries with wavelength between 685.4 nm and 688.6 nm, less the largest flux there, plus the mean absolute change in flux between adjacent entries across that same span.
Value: -0.12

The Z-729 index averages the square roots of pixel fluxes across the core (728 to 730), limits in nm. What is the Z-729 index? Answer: 4.42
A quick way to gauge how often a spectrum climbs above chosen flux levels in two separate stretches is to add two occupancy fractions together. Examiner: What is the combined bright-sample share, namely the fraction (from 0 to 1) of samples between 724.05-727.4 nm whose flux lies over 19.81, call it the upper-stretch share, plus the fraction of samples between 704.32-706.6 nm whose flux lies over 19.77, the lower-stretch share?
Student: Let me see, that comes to 0.6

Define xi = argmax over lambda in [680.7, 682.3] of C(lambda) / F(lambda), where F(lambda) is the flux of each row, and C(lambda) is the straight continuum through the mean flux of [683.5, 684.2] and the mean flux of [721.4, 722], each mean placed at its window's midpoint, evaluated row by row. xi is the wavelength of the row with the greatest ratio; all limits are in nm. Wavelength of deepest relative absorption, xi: 681.193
